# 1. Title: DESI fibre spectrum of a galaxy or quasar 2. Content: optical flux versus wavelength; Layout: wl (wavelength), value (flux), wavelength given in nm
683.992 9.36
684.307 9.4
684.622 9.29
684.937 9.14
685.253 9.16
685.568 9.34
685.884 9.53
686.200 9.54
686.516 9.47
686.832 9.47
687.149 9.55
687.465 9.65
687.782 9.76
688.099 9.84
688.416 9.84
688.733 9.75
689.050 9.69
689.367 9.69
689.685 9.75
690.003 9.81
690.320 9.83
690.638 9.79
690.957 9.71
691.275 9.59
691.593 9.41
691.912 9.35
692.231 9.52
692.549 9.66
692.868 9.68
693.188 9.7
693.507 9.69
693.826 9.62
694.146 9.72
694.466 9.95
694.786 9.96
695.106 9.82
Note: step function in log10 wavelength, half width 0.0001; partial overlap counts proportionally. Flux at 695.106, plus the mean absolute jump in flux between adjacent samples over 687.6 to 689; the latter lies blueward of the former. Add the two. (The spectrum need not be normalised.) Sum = 9.9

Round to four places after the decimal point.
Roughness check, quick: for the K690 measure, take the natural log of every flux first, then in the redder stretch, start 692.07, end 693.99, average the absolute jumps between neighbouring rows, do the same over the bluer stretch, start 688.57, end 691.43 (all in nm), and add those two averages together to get 0.0111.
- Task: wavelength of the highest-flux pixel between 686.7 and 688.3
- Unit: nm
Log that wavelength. 688.099 nm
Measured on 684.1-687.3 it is 687.149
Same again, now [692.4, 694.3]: 694.146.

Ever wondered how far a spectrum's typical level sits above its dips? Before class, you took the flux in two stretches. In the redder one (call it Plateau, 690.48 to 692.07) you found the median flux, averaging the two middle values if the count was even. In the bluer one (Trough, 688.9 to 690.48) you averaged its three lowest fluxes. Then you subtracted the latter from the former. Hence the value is -0.1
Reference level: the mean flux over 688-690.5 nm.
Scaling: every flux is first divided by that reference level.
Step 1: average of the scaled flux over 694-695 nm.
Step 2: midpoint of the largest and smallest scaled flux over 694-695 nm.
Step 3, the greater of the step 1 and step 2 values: 1.01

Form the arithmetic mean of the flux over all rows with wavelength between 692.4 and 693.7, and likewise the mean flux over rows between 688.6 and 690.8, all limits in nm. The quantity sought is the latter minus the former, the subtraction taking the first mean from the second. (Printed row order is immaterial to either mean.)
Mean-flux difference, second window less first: 0.08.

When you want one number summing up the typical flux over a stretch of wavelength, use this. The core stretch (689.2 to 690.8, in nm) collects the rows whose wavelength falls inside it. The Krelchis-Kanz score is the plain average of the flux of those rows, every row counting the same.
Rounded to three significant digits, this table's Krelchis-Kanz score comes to 9.77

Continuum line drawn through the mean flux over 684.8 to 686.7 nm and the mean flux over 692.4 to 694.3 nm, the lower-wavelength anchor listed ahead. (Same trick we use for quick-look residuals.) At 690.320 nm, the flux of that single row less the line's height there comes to 0.28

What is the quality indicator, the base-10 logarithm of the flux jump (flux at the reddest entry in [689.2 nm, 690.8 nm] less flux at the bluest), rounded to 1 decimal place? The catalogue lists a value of -1.0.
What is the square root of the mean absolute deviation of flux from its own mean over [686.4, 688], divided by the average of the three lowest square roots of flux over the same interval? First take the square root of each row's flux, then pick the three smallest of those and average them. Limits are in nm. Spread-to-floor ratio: 0.10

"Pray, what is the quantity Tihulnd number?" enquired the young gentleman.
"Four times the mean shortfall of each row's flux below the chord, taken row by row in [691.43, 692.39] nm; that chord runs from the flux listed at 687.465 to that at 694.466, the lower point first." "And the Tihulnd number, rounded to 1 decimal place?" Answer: 1.7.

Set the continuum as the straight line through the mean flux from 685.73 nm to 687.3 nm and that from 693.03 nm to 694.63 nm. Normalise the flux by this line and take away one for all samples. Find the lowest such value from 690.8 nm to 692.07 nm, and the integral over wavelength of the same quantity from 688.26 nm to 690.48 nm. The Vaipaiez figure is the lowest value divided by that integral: -0.9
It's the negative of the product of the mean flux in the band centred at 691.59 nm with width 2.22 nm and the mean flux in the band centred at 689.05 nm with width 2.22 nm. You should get -93.5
